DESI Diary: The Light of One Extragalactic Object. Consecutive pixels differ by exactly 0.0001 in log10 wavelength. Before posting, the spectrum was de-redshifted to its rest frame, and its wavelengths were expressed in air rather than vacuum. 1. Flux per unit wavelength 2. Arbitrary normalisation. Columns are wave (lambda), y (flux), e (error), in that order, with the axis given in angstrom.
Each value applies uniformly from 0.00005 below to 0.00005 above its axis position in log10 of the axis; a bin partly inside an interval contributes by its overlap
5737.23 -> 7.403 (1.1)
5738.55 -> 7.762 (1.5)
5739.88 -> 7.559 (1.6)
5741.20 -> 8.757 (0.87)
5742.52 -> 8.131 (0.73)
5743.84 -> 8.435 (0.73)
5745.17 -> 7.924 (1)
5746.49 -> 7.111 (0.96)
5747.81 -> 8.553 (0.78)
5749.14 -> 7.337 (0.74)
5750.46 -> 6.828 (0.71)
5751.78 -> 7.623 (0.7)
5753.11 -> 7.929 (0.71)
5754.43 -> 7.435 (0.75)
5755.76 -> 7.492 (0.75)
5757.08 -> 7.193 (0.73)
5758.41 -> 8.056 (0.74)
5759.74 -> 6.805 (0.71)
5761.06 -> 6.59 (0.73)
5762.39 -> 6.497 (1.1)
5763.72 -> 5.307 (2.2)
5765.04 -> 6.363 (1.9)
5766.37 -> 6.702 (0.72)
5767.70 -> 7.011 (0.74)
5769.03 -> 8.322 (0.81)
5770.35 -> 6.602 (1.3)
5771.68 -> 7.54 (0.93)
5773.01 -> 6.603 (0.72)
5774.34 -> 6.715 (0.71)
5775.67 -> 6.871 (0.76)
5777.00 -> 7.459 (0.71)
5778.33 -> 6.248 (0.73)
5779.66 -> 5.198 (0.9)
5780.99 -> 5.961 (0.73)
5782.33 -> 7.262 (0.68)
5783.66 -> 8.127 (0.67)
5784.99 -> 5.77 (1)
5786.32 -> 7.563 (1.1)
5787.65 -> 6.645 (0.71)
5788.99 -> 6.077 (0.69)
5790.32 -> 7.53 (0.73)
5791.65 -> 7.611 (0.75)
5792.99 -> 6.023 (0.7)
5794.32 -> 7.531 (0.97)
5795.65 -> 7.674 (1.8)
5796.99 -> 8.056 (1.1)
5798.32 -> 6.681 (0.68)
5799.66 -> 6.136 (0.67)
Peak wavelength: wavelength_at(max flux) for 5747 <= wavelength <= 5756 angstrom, 5747.81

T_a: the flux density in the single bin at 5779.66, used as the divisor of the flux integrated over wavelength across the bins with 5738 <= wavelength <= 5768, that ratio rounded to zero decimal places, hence 43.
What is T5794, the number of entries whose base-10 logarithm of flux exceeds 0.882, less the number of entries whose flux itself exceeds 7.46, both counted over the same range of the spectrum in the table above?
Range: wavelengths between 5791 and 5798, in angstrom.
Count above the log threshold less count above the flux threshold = -2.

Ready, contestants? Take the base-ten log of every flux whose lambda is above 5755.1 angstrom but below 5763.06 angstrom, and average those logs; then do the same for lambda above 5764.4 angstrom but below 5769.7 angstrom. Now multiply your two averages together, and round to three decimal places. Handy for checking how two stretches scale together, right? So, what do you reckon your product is 0.722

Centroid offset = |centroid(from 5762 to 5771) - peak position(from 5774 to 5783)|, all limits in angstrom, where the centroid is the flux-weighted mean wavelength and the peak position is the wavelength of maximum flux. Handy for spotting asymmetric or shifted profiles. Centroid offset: 10.4 angstrom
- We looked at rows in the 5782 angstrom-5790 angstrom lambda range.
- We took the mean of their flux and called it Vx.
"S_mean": 6.9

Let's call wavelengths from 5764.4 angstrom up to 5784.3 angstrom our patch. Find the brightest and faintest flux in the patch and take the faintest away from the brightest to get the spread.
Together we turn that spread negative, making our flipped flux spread -3.12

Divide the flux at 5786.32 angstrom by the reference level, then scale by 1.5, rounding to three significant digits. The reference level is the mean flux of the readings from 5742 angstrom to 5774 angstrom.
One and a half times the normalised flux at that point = 1.56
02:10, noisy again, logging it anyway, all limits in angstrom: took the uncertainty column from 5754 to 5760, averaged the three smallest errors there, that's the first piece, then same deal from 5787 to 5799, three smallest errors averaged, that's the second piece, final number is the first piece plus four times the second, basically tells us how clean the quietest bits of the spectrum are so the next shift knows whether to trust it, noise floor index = 3.49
